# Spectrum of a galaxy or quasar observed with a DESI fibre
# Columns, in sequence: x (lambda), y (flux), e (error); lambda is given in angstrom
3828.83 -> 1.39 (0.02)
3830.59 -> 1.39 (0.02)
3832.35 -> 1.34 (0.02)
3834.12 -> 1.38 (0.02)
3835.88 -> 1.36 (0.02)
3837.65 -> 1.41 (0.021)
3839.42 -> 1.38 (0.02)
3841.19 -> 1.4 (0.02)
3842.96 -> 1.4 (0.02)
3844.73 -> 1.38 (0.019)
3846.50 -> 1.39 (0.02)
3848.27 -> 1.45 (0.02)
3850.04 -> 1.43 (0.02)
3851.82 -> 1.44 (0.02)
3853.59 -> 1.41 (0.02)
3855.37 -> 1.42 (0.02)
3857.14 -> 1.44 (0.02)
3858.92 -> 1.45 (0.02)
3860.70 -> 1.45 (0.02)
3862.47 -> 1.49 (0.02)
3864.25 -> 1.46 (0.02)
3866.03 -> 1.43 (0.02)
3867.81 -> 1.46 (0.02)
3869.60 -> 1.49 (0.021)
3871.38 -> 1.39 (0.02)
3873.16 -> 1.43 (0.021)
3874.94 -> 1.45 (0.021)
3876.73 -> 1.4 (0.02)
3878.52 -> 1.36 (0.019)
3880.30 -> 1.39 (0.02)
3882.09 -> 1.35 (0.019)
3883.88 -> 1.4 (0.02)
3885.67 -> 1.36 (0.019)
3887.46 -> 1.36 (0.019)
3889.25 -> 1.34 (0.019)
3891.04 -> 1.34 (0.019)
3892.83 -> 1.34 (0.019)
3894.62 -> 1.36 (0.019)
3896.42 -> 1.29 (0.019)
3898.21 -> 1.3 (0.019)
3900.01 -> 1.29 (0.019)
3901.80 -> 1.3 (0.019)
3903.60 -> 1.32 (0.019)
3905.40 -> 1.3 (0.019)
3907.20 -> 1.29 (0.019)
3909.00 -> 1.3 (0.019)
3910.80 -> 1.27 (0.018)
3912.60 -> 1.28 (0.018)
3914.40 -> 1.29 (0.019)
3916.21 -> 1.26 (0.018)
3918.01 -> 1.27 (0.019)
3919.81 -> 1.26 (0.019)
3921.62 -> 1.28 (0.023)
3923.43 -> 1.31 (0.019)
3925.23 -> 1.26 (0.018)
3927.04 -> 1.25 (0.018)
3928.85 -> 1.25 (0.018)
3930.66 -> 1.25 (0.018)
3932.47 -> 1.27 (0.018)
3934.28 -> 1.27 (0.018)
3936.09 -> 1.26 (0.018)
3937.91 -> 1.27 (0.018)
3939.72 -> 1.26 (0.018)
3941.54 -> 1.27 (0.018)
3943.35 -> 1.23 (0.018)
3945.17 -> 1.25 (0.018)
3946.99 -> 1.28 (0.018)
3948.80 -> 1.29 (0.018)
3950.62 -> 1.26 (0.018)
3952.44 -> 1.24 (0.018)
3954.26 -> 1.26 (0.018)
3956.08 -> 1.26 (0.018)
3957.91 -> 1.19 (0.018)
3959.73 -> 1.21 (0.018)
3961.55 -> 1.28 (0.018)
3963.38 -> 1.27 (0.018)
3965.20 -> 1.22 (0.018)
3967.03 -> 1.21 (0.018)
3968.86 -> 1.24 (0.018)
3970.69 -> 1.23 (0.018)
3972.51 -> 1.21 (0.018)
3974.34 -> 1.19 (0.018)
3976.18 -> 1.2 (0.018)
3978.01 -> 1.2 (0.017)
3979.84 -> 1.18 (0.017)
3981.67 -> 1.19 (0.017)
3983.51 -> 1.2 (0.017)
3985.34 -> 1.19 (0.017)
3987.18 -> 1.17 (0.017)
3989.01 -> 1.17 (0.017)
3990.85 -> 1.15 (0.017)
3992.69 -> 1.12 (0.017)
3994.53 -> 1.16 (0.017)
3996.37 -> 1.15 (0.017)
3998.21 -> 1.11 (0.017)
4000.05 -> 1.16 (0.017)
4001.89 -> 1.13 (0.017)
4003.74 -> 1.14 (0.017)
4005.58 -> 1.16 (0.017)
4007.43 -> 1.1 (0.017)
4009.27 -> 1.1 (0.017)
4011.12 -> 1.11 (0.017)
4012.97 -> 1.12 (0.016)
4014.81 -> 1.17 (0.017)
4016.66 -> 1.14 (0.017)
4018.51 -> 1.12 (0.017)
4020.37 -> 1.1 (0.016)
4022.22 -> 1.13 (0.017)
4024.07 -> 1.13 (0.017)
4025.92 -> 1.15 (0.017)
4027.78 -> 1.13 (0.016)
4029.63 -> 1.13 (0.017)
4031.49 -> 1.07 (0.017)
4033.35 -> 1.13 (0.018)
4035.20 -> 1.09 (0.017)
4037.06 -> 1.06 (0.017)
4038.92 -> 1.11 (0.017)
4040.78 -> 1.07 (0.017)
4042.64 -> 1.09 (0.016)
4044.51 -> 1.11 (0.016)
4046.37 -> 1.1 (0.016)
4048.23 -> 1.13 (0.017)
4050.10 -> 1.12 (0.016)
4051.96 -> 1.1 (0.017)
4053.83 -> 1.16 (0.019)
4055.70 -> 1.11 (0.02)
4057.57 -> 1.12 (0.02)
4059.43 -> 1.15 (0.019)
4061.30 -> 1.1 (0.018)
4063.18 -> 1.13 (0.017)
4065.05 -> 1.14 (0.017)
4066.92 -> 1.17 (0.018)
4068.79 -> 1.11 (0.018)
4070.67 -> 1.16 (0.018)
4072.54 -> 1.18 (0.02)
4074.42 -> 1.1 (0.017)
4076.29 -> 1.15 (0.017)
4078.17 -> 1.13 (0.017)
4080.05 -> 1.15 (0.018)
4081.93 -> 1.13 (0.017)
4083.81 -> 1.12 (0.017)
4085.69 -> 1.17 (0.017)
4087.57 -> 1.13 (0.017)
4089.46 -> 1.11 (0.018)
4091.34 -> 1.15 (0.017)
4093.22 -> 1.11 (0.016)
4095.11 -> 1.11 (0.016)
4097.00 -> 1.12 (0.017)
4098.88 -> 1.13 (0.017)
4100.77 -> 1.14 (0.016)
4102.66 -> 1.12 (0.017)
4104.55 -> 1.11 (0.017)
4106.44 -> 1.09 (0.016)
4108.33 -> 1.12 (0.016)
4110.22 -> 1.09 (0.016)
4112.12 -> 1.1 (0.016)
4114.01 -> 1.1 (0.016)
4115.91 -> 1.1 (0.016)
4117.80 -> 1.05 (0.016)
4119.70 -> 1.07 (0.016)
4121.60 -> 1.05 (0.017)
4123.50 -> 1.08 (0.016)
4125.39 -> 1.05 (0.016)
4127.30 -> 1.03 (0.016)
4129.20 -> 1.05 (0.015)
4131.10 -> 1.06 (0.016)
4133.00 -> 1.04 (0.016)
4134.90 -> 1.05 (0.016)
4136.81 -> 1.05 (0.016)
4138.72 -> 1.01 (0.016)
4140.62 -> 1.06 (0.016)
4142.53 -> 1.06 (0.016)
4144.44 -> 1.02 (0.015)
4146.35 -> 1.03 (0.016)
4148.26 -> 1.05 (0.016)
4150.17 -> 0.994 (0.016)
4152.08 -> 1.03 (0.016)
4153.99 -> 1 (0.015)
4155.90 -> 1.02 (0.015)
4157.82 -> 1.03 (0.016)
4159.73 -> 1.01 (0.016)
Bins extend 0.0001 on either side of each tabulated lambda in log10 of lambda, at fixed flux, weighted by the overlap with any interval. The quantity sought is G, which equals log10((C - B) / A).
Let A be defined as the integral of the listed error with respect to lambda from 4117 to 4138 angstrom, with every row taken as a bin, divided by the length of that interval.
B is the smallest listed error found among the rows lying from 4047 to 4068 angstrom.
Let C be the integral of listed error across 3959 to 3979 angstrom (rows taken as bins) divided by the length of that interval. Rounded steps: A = 0.0160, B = 0.0160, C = 0.0179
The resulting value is -0.9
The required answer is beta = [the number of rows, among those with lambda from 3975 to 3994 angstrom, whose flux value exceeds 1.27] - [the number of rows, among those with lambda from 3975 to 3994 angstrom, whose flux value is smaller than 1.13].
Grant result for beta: -1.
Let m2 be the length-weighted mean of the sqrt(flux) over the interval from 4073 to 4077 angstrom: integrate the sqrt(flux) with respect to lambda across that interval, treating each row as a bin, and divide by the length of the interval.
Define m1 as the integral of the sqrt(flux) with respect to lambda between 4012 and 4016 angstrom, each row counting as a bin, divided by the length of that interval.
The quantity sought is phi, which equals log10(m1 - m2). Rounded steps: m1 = 1.07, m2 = 1.06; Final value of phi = -2.1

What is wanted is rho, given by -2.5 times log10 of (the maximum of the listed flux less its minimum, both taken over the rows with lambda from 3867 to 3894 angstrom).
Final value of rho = 2.1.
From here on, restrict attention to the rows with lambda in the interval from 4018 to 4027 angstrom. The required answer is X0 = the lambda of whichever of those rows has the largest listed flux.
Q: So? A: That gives 4025.92 angstrom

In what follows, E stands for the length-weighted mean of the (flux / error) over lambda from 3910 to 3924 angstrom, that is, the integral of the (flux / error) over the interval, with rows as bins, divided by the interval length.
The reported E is 67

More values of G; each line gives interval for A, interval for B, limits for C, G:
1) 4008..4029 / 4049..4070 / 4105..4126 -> -2.2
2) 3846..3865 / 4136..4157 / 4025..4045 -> -1.0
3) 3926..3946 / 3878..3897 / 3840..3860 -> -1.3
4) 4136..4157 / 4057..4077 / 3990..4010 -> -4.3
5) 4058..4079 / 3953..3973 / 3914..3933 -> -1.3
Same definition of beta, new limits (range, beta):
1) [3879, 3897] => 10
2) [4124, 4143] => -10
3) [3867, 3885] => 10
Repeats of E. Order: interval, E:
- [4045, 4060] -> 63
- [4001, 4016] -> 67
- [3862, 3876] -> 71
